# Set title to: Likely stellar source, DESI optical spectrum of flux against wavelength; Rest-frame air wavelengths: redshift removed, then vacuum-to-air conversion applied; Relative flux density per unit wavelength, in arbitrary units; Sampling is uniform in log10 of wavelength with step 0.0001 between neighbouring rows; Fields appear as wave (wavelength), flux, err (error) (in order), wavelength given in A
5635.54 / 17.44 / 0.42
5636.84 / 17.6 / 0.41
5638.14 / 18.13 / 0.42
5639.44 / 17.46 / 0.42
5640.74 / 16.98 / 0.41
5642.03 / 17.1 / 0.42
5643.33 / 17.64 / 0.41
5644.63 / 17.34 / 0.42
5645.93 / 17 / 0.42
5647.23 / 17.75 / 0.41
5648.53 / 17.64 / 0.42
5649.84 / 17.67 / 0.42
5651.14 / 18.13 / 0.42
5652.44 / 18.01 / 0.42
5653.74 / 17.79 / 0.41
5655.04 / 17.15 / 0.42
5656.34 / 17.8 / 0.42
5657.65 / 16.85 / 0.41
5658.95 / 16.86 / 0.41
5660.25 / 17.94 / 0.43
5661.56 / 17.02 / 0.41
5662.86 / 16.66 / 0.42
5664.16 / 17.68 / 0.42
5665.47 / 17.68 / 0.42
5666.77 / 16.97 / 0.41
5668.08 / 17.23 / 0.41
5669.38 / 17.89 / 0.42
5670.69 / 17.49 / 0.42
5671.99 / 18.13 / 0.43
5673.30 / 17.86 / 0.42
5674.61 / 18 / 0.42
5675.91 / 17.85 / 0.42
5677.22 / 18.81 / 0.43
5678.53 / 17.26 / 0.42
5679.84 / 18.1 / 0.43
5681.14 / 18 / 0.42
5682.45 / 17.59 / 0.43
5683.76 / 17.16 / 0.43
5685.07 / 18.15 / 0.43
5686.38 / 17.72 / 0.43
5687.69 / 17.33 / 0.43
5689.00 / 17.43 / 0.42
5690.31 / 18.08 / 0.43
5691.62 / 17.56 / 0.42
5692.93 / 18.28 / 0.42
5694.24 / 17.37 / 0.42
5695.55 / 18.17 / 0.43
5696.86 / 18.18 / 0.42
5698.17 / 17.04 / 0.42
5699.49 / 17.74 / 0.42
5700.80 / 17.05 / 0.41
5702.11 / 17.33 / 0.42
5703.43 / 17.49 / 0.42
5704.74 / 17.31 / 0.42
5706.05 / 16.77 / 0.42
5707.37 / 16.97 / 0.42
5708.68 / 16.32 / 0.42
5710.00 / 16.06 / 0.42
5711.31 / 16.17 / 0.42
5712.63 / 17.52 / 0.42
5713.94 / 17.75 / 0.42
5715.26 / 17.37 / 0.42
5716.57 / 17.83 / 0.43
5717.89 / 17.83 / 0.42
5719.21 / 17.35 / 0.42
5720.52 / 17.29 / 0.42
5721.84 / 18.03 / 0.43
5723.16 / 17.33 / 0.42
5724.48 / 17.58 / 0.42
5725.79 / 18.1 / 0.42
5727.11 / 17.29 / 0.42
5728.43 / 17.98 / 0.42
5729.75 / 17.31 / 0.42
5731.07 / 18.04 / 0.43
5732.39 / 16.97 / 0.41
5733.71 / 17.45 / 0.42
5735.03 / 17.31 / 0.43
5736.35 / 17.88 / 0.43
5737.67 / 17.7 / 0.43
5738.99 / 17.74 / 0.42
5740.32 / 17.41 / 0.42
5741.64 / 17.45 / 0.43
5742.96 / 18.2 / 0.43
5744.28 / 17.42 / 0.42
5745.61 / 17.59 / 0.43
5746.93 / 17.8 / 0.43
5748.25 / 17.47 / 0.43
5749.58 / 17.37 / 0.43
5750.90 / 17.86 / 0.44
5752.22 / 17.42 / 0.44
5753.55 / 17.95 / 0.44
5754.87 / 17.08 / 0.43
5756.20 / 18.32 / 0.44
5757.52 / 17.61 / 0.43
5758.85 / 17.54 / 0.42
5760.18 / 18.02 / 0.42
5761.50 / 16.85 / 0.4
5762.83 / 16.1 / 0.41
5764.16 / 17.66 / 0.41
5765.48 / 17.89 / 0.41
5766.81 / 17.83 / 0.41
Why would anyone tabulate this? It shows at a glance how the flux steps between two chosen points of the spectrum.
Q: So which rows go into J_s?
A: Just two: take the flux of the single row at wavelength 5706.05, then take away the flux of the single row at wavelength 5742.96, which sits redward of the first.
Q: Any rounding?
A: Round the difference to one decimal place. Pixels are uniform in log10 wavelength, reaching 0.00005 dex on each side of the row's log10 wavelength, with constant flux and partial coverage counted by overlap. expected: -1.4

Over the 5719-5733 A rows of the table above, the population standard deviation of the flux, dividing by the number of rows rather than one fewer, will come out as 0.38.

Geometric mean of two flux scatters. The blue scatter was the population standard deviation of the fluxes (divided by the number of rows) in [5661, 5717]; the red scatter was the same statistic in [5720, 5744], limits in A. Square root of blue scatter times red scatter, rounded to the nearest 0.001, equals 0.445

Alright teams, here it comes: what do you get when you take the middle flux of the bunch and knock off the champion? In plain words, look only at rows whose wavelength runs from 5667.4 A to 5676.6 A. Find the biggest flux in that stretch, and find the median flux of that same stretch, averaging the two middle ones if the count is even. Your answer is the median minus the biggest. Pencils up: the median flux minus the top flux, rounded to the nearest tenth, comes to -0.3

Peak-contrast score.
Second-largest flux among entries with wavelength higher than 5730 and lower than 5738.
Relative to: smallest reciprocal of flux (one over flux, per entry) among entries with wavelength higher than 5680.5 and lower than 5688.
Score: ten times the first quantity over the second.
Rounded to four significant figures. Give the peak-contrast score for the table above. 3245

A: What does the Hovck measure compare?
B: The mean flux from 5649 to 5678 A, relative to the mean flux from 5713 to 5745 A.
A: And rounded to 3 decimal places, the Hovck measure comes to 1.000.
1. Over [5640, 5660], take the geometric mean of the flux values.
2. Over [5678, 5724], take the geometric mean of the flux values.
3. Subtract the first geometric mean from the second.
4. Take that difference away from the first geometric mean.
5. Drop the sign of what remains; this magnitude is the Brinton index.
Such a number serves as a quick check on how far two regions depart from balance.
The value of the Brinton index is 17.4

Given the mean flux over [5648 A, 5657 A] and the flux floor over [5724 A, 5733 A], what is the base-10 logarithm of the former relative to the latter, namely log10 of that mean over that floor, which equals 0.019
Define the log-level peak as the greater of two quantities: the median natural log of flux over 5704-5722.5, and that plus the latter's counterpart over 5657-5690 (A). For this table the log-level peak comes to 5.72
